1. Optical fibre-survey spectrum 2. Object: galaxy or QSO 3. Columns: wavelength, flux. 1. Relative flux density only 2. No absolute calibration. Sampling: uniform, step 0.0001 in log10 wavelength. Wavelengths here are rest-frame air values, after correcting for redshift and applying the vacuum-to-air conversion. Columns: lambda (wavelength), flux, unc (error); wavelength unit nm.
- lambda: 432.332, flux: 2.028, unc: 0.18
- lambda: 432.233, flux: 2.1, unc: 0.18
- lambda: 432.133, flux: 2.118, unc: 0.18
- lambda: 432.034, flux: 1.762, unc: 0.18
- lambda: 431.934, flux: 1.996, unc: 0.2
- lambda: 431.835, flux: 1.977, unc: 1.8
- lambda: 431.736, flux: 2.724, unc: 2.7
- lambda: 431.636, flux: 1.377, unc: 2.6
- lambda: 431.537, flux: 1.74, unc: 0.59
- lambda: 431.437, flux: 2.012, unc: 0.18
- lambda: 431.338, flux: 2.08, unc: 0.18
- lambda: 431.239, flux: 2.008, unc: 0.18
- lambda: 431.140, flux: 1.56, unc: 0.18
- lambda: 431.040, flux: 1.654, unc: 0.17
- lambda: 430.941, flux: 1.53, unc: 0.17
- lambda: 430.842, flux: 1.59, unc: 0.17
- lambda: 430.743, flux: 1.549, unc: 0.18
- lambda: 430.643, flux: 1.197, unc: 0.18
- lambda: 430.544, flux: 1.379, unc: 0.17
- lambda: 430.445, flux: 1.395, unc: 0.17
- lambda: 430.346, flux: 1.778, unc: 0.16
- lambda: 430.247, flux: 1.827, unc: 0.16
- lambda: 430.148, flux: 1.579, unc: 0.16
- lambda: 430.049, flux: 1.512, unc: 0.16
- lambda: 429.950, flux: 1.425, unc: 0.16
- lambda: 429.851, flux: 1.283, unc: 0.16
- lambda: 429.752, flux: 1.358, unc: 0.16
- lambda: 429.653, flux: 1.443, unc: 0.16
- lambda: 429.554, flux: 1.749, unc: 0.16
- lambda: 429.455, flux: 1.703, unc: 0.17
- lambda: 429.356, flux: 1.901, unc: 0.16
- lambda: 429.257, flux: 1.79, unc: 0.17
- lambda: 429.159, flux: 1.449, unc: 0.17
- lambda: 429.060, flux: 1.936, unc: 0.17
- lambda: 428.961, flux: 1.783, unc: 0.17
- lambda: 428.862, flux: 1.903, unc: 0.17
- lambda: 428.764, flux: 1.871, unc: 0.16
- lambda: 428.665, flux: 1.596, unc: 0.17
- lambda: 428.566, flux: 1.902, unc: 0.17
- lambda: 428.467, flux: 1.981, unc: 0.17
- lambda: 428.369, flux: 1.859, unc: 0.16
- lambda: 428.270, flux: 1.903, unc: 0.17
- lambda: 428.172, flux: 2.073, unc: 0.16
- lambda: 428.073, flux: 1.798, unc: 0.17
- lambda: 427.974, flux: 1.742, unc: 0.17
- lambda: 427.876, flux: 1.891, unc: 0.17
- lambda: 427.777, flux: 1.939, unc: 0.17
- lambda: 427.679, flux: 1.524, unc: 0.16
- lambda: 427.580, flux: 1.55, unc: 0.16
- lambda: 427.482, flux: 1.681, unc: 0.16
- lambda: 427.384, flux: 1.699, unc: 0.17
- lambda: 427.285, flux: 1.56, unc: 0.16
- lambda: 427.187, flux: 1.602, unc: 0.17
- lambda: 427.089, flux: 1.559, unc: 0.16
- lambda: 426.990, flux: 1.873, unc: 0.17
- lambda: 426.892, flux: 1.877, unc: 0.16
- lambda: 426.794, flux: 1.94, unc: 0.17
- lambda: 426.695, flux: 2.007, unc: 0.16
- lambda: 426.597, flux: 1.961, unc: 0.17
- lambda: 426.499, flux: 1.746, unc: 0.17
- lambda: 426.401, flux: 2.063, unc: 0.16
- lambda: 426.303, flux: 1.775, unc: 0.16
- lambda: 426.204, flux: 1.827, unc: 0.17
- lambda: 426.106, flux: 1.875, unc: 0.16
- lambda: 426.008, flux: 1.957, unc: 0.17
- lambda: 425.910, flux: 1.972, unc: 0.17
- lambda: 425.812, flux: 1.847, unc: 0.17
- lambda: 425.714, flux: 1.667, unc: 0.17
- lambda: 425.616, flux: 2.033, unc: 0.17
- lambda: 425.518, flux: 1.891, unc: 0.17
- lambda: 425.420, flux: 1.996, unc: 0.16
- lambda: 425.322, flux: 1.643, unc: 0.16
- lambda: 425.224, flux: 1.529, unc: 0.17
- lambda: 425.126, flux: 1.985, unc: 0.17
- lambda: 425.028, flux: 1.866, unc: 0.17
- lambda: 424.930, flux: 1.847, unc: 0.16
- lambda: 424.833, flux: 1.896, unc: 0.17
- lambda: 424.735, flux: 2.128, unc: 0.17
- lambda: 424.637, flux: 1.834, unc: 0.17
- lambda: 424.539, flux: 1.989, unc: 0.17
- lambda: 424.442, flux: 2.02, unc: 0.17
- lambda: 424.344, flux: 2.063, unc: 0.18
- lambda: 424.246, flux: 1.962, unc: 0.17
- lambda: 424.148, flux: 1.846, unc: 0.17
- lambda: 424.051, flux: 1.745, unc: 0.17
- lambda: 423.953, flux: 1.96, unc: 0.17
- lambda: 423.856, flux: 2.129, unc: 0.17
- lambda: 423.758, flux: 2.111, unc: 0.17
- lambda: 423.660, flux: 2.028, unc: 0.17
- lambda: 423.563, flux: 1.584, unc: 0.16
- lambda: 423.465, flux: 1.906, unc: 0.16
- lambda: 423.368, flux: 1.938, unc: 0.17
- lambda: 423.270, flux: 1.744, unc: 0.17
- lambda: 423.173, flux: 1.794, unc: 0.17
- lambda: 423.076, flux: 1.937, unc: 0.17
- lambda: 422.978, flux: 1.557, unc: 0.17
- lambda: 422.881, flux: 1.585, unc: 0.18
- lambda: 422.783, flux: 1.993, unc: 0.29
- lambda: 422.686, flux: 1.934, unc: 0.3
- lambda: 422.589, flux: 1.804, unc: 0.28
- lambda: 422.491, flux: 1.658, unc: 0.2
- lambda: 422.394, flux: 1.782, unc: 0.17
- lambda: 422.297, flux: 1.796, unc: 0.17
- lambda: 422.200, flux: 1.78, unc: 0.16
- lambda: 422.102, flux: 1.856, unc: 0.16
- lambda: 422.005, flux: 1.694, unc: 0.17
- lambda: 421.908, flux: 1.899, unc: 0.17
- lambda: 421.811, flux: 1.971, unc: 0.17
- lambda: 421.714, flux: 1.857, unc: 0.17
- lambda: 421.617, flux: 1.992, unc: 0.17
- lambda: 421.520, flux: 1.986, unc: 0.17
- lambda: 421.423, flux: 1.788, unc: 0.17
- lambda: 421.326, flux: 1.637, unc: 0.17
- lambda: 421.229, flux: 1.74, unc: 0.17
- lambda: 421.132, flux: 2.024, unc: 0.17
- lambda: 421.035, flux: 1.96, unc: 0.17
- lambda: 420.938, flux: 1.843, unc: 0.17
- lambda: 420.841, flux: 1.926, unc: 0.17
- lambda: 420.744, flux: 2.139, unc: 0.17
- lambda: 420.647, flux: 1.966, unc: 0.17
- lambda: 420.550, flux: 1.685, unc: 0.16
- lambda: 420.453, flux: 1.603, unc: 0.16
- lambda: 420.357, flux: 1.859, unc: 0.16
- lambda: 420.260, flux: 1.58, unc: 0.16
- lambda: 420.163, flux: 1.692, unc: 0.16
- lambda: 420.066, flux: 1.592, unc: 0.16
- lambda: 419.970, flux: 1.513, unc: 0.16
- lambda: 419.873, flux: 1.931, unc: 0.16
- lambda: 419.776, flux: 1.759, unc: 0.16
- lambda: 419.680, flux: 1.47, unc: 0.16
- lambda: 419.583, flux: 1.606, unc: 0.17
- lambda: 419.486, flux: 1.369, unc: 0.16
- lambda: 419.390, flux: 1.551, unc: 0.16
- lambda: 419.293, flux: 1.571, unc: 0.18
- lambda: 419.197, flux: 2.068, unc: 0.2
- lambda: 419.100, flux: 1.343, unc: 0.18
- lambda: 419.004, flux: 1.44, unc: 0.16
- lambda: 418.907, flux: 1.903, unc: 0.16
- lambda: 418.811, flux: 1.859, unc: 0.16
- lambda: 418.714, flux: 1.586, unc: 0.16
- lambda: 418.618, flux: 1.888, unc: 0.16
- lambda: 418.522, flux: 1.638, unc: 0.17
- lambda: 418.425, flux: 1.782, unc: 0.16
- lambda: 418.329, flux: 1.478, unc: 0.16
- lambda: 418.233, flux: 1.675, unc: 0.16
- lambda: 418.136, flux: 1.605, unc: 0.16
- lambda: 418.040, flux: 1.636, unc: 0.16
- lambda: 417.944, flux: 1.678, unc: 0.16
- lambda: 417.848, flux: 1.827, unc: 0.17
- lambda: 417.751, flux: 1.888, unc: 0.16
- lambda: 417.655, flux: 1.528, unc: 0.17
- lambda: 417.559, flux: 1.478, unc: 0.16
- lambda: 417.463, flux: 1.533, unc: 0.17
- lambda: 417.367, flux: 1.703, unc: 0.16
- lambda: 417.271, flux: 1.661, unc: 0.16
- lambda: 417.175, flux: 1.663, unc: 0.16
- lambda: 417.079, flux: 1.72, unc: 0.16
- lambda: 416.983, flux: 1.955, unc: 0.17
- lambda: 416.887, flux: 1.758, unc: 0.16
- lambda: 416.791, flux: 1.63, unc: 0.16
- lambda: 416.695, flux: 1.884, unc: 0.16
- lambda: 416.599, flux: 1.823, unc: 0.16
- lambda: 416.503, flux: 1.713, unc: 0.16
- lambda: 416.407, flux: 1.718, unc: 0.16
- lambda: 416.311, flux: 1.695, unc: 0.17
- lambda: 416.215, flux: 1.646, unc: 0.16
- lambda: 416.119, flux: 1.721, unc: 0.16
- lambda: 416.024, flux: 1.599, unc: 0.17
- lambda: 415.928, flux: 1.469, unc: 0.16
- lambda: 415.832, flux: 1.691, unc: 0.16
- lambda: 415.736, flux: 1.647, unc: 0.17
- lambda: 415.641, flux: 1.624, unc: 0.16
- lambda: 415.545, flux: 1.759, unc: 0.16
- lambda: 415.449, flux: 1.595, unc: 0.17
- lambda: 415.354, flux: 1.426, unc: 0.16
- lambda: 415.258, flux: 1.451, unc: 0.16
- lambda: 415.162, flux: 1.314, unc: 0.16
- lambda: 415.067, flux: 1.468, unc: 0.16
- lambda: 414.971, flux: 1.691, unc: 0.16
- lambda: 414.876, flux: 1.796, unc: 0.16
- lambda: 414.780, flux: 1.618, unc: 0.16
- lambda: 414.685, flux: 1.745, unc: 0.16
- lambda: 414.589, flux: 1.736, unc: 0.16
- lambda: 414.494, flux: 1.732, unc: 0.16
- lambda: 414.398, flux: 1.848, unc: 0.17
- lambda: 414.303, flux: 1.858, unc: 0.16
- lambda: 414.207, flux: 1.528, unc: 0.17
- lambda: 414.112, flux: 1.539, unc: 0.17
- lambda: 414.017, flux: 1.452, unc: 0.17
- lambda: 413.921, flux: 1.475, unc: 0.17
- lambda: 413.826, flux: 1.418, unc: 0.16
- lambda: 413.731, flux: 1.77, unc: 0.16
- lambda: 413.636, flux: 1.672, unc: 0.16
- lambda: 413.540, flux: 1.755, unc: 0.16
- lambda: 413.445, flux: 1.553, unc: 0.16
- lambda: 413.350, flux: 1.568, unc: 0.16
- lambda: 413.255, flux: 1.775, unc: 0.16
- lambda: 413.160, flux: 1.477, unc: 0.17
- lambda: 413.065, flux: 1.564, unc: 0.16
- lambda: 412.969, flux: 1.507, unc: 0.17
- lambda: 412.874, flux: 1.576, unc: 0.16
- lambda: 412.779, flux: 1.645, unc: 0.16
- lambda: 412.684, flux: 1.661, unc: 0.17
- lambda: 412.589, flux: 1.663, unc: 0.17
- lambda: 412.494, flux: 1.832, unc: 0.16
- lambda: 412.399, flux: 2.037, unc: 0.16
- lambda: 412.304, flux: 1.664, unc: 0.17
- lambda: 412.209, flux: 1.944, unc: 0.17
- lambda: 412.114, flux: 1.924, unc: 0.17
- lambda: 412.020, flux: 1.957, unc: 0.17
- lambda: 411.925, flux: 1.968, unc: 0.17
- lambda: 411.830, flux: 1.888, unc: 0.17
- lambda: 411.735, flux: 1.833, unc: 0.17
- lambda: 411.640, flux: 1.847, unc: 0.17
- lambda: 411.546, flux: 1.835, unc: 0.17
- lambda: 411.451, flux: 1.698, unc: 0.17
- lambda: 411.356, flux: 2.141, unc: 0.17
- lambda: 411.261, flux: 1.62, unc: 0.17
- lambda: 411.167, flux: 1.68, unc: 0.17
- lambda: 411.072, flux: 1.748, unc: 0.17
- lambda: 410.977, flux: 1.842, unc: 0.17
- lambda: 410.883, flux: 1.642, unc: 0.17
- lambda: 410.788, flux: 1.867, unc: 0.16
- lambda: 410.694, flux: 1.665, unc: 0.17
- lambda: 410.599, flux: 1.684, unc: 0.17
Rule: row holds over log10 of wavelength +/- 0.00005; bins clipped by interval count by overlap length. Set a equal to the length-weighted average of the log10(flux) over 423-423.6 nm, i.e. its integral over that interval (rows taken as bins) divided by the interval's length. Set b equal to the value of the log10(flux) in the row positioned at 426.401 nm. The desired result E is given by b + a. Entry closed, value 0.571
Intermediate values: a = 0.256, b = 0.31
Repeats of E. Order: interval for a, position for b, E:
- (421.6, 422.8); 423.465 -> 0.544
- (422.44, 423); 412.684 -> 0.465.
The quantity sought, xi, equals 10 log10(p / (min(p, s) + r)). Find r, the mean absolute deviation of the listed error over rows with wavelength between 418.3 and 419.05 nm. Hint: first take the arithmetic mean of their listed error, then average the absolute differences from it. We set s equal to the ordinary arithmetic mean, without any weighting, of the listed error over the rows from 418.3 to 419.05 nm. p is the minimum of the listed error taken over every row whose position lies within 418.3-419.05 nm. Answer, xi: -0.06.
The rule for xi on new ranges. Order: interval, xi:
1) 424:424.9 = -0.05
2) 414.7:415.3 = 0.00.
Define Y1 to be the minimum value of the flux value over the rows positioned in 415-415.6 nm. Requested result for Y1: 1.314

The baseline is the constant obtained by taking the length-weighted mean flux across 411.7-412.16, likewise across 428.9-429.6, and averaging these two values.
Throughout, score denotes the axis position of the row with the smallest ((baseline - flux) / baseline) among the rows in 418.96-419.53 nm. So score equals 419.197 nm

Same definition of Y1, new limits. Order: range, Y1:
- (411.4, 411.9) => 1.698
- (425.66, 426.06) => 1.667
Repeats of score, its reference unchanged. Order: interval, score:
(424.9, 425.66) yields 425.616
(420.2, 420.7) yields 420.647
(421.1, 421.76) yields 421.132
